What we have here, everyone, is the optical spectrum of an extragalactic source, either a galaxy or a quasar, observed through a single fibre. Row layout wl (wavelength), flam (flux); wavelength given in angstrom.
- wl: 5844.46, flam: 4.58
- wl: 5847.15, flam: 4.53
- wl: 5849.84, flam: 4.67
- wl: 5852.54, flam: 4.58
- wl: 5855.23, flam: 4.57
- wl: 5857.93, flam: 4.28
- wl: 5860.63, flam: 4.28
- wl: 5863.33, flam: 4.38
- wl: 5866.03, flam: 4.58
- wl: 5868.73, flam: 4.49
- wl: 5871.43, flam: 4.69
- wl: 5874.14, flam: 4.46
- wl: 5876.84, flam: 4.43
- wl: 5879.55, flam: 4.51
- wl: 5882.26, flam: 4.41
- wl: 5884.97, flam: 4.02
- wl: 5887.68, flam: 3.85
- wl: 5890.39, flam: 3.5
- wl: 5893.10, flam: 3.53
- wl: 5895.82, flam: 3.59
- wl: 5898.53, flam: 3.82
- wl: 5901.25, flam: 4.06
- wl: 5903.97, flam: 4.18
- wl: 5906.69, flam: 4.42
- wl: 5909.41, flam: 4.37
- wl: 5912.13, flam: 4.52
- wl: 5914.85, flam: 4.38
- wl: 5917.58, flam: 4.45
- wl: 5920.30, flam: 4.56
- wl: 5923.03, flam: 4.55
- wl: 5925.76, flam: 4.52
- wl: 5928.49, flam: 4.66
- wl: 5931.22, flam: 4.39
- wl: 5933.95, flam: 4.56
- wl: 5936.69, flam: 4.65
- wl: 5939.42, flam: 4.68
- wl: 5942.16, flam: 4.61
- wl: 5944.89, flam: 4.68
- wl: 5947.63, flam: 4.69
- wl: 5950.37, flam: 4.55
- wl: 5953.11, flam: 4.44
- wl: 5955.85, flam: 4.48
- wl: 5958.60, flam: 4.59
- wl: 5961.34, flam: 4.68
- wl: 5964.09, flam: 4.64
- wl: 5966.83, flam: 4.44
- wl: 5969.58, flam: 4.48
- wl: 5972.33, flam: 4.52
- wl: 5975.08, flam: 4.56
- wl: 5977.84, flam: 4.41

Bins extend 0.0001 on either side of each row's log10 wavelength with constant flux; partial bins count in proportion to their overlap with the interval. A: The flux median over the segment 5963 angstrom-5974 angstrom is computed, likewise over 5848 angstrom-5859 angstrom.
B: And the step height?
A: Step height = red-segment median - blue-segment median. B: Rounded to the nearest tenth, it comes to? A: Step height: -0.1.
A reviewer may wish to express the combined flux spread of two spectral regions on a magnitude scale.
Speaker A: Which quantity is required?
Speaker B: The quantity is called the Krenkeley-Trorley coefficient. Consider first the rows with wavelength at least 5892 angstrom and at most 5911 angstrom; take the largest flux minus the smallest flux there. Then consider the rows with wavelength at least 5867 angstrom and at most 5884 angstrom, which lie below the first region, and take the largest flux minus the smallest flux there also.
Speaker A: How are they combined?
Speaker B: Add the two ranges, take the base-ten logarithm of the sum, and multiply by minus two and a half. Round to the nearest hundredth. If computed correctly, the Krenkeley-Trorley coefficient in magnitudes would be -0.17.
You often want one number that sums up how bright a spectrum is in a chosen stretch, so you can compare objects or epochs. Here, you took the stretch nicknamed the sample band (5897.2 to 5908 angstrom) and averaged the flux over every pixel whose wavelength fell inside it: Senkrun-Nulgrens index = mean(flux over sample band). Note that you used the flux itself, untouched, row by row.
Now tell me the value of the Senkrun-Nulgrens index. 4.12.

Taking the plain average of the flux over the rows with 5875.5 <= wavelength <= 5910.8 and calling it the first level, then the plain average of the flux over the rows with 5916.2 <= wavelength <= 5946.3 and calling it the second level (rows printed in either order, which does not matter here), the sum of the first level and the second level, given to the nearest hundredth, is 8.63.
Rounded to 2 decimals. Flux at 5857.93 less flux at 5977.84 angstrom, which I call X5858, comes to -0.13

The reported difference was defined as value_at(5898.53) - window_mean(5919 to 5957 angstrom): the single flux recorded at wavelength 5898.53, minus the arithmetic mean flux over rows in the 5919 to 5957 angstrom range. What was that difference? -0.8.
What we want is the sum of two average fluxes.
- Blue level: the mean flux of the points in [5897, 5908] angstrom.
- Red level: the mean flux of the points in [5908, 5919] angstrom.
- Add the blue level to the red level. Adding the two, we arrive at 8.5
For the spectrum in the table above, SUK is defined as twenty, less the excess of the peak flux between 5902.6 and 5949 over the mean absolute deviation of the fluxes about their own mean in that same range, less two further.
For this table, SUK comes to 13.4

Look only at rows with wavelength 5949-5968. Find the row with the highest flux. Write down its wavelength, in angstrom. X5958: 5961.34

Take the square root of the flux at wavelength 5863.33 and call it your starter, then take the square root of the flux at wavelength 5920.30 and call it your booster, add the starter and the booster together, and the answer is 4.23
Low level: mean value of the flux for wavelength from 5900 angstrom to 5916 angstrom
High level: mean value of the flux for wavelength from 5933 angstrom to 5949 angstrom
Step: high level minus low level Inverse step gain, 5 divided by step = 15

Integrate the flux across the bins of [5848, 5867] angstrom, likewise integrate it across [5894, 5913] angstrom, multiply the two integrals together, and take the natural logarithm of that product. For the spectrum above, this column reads 8.80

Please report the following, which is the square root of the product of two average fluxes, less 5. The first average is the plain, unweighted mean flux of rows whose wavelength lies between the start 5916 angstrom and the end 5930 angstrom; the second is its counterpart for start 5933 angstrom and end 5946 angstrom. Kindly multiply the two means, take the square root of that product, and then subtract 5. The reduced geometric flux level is -0.4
